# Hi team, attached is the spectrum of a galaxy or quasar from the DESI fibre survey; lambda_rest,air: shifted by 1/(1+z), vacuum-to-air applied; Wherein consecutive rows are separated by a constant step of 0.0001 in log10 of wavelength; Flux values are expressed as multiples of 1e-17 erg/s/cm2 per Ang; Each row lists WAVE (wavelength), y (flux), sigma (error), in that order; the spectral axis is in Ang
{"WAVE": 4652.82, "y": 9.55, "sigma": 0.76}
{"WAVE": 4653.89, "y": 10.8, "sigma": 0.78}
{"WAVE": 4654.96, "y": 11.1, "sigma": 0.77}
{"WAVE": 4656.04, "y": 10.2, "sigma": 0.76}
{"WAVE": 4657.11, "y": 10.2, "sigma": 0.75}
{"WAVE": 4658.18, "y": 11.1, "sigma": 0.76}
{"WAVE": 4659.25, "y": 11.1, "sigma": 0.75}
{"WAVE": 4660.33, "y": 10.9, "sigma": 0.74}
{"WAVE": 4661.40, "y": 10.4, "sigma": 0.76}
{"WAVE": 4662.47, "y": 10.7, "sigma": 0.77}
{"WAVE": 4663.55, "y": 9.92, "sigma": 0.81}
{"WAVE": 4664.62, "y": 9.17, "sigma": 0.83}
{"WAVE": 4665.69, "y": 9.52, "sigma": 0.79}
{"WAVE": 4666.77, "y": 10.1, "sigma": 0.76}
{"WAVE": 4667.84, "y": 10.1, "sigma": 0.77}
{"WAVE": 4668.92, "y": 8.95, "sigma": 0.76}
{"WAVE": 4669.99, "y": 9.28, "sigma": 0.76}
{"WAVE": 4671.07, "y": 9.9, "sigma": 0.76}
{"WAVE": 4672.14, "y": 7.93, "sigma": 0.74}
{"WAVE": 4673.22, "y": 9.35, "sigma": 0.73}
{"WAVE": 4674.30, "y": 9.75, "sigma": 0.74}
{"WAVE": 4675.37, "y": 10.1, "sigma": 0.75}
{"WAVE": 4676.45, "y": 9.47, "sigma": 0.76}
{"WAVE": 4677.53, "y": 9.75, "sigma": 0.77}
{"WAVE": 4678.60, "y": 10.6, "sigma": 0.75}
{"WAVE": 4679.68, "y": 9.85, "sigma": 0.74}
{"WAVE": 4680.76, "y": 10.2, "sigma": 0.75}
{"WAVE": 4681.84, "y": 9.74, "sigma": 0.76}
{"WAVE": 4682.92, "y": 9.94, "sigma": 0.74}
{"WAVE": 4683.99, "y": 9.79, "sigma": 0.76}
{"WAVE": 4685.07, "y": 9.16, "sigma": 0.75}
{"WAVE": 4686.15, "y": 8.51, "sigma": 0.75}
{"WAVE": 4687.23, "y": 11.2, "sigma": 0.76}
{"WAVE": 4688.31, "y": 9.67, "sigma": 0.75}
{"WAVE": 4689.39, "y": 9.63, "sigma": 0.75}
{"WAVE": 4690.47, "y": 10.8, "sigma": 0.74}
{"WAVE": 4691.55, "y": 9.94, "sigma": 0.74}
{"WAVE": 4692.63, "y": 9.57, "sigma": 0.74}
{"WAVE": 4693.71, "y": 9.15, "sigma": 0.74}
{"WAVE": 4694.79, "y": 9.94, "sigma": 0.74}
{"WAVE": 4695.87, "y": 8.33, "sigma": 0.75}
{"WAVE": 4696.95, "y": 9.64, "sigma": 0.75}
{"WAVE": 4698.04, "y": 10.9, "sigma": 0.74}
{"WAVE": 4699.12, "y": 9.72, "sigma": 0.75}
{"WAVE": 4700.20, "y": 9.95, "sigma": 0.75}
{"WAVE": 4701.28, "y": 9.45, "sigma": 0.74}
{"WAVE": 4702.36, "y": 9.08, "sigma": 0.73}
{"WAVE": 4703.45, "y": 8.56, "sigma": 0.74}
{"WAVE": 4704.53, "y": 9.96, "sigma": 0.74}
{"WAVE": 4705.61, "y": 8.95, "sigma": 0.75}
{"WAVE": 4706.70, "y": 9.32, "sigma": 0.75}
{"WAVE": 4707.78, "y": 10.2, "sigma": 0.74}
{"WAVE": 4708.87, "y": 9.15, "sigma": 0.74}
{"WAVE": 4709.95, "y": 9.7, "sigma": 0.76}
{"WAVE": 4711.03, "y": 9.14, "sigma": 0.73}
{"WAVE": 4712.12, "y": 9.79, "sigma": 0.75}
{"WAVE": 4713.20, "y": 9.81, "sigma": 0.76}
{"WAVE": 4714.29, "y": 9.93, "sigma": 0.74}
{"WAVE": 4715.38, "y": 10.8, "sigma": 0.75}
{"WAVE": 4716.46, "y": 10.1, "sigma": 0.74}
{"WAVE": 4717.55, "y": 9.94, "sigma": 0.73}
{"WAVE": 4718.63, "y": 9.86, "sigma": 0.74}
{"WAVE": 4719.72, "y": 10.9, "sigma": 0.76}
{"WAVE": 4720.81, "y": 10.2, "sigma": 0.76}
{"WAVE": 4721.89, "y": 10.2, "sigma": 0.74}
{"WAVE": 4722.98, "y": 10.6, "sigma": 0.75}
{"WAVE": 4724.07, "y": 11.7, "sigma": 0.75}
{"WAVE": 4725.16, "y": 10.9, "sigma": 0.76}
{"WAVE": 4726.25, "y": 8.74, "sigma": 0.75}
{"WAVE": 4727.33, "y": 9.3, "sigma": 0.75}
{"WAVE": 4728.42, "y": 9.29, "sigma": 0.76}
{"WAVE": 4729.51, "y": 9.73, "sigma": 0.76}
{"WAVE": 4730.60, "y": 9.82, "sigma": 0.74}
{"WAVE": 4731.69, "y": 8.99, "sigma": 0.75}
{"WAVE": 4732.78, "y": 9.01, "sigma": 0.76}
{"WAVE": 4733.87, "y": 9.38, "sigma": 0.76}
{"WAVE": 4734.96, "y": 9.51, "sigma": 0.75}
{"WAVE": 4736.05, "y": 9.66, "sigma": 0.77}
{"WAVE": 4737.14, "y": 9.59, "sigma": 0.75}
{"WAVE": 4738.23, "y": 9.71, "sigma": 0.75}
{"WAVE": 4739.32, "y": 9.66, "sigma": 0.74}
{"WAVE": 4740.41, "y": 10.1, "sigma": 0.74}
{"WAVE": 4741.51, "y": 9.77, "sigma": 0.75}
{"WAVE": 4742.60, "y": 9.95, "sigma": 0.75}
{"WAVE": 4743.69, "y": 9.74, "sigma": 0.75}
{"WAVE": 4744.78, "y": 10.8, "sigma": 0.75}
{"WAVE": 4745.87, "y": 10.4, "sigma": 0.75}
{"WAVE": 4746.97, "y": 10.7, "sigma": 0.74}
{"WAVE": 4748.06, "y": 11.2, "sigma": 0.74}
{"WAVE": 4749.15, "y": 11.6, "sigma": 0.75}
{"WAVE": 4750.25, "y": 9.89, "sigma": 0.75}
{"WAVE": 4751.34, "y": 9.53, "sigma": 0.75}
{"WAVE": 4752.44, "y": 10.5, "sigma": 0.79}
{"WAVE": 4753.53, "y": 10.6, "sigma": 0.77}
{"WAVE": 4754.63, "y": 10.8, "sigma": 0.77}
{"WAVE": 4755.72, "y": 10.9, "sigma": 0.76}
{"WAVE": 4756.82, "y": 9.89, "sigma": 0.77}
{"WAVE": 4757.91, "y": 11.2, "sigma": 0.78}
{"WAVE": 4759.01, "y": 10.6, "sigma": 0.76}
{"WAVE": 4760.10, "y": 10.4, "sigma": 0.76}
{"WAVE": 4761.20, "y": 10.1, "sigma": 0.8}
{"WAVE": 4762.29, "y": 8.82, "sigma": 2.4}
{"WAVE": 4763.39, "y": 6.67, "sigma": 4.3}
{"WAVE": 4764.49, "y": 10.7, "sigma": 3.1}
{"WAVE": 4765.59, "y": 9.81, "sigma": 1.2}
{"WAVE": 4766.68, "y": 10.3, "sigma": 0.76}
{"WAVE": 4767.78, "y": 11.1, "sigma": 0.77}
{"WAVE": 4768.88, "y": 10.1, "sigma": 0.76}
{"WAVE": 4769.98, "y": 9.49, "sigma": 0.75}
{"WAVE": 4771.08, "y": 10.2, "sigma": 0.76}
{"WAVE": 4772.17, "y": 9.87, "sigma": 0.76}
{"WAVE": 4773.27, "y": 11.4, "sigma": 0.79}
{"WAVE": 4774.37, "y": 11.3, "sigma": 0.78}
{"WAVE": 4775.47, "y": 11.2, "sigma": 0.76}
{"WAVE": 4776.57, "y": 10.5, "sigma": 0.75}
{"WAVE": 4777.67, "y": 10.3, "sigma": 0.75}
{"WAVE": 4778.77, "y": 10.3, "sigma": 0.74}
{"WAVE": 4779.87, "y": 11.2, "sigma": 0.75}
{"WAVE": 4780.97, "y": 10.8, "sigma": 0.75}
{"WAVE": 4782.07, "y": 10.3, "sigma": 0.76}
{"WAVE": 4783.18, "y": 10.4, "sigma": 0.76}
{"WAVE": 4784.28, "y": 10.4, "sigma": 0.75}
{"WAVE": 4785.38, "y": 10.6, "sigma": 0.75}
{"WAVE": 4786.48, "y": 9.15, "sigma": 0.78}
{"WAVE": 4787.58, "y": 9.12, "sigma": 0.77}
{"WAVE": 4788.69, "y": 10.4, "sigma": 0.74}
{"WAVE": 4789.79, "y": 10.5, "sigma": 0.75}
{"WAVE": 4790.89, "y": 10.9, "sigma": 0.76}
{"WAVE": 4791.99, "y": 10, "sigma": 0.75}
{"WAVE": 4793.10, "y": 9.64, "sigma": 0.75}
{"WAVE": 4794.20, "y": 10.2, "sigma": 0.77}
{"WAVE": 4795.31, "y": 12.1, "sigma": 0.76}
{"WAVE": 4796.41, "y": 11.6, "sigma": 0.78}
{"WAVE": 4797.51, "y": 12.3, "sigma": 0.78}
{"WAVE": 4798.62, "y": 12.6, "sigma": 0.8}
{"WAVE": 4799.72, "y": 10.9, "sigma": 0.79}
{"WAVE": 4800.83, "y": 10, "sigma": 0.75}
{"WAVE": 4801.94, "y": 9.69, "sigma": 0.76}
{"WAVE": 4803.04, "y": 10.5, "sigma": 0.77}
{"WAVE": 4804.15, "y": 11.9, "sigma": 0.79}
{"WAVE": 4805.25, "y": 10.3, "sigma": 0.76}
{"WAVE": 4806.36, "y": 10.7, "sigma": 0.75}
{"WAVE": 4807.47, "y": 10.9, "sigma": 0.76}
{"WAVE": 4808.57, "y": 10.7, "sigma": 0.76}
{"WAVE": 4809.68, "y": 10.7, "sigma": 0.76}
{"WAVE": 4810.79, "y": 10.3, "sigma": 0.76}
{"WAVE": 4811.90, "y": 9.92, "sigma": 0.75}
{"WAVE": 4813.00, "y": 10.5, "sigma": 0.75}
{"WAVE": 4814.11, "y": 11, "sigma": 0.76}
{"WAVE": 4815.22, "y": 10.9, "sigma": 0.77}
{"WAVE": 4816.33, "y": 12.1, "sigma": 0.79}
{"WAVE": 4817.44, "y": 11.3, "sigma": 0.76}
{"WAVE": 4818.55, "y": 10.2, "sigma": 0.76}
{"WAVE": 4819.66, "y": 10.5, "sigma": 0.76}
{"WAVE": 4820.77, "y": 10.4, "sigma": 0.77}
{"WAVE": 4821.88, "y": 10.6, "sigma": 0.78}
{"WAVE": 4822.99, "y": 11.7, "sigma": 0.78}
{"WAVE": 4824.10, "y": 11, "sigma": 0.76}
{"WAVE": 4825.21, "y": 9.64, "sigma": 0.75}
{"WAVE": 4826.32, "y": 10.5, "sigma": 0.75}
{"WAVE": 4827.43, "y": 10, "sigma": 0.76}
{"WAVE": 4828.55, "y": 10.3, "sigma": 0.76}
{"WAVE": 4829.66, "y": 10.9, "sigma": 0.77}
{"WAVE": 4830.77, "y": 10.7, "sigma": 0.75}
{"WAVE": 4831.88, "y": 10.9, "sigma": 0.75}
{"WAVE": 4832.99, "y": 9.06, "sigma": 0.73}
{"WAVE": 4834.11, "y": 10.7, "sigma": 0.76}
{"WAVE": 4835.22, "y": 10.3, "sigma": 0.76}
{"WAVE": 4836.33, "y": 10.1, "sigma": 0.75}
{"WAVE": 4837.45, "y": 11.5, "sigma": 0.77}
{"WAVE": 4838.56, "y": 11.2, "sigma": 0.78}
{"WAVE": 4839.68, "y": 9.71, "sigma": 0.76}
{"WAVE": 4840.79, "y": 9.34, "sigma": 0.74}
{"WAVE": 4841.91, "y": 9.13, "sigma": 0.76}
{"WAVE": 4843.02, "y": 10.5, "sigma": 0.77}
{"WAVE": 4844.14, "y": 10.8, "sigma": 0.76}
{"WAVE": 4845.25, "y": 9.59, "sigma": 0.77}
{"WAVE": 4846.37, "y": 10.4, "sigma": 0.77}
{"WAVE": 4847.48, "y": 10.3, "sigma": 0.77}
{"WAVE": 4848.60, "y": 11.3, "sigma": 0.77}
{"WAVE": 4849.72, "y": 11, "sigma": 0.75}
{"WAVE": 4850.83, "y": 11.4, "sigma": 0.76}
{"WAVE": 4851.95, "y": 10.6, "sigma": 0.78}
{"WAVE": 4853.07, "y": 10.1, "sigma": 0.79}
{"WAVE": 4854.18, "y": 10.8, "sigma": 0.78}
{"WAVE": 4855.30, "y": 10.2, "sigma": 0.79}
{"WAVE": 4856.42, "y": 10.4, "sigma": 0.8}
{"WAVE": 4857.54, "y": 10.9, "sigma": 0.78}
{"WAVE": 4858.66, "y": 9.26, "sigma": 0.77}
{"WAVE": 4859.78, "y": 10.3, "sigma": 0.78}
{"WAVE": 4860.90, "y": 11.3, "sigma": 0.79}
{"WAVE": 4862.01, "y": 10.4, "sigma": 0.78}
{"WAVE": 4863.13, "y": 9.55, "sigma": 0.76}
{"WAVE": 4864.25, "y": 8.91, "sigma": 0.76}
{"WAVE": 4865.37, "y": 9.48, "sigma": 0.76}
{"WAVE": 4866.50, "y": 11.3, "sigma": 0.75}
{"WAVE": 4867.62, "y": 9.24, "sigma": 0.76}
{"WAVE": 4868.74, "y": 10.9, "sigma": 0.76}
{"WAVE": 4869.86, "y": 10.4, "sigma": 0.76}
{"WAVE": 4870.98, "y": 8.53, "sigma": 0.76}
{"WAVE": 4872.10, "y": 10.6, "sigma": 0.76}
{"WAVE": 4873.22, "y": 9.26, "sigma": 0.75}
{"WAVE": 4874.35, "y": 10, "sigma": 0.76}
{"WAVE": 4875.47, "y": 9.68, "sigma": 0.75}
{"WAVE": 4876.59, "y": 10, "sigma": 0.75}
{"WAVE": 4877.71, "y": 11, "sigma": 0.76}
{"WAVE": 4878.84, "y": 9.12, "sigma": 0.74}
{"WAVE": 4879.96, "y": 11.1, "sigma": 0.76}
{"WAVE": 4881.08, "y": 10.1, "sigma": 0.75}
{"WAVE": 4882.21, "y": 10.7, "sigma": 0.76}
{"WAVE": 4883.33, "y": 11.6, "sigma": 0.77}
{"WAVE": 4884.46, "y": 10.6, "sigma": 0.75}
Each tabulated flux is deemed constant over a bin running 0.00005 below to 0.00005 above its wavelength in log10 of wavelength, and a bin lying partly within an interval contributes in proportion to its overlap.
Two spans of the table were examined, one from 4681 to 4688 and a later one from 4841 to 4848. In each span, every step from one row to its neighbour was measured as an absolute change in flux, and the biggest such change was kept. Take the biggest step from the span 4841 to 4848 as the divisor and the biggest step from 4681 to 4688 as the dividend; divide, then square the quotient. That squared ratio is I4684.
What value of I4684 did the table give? 3.9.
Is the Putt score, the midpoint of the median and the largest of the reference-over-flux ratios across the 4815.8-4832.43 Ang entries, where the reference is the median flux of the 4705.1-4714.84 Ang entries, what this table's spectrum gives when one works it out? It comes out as 0.96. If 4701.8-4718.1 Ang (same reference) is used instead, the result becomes 1.06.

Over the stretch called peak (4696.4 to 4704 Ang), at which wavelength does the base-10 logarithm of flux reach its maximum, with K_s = 4698.04 Ang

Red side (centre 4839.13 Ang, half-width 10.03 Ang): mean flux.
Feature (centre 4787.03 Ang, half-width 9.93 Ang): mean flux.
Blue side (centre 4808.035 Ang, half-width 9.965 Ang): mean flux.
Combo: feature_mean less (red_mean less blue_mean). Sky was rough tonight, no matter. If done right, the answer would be 10.9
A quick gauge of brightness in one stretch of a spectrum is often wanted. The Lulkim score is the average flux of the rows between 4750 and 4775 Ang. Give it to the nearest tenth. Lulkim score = 10.2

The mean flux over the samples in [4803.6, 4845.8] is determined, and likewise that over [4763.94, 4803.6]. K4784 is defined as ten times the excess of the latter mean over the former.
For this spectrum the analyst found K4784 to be 0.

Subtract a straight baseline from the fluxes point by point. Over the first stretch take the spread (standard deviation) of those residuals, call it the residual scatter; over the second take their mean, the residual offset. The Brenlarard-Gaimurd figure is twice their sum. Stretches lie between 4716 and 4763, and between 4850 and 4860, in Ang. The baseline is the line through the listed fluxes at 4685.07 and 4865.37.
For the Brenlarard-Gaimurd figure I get 3.4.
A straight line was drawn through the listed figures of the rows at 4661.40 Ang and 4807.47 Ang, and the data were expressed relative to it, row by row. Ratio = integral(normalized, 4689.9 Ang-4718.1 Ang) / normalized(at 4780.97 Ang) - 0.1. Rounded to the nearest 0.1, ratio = 25.8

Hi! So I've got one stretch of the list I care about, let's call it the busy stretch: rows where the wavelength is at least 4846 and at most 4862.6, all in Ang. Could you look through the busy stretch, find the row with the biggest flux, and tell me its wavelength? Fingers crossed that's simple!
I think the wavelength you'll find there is 4850.83 Ang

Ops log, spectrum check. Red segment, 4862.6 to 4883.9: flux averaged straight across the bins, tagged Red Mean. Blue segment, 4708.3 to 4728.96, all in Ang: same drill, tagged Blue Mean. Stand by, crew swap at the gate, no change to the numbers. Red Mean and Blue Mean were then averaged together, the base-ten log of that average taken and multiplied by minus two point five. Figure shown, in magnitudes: -2.50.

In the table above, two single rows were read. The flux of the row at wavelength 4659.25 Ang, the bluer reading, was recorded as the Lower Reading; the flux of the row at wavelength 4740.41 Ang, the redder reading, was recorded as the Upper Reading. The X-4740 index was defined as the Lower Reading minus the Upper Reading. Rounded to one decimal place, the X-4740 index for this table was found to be 1.0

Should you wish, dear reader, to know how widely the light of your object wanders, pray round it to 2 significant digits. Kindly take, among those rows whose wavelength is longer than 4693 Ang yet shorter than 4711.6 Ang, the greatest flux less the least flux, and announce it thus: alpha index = 2.6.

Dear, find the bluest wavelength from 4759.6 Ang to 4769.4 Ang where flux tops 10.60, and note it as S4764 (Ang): 4764.49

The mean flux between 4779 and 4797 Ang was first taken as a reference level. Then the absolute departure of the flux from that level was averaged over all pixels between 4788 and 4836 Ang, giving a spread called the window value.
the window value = 0.56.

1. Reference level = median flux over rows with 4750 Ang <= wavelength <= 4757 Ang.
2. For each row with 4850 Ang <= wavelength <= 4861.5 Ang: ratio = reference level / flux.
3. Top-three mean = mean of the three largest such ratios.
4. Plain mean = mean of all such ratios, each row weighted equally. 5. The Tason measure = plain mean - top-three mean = -0.067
